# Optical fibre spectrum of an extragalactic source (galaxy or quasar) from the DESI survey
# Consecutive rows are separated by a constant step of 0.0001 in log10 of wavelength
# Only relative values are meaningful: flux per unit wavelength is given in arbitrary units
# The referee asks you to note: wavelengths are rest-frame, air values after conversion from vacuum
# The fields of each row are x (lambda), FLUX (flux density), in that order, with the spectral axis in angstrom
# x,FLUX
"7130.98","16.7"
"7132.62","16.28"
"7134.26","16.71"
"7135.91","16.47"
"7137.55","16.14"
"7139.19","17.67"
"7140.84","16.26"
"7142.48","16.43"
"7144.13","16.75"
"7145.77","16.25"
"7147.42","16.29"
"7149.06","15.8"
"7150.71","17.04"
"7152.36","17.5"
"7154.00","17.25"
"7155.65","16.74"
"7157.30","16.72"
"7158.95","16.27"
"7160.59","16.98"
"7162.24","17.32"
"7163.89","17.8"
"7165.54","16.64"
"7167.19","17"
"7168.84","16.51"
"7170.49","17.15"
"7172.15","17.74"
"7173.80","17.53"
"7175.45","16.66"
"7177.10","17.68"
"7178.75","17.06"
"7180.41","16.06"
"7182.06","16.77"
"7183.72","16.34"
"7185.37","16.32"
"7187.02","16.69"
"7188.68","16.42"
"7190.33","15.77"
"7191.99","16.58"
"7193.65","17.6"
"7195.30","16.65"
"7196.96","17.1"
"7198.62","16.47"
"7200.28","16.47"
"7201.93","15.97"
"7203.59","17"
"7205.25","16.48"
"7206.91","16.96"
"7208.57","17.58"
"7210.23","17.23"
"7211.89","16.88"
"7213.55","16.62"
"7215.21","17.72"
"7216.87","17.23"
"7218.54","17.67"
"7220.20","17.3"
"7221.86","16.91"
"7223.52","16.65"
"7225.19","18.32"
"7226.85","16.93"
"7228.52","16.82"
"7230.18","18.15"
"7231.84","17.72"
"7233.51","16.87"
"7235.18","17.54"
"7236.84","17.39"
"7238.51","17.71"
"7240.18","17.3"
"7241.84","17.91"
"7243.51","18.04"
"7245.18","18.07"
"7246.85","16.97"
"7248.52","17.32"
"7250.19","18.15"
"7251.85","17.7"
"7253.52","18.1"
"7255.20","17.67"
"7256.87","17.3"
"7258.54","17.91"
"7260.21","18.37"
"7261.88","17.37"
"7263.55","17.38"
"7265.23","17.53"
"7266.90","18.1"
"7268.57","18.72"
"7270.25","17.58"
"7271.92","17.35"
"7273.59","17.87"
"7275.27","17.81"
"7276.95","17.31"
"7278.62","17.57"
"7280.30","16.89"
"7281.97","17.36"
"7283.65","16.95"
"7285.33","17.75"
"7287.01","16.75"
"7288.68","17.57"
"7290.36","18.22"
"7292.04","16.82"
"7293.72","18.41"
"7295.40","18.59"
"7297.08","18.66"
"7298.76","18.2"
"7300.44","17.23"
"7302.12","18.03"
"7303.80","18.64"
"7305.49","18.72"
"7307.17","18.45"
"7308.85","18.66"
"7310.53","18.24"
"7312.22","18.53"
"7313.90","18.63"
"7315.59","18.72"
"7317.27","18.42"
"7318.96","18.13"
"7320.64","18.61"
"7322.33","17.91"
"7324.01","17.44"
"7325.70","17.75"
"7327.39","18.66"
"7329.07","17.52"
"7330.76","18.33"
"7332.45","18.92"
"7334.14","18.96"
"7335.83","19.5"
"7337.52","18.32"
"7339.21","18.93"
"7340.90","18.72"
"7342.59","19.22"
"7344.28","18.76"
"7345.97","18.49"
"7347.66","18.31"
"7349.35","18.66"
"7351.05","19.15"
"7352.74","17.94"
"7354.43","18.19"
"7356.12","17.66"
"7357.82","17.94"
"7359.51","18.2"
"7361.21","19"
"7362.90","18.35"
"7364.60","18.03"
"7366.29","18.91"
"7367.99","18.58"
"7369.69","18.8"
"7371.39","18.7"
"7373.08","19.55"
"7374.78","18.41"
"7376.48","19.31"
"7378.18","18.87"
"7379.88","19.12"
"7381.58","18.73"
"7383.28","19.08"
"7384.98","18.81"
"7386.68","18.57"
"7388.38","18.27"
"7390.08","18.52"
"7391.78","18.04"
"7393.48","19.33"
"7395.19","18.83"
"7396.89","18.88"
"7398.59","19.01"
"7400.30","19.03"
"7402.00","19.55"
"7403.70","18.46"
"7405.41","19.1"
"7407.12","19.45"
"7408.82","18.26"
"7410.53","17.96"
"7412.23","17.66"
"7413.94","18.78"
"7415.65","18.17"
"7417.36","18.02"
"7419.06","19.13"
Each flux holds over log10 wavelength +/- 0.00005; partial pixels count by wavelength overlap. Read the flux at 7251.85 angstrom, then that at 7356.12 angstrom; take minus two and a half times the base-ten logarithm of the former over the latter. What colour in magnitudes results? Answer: 0.00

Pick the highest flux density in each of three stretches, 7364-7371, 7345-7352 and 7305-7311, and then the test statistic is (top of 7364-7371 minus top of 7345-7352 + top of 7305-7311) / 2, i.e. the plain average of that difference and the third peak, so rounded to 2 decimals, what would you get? 9.24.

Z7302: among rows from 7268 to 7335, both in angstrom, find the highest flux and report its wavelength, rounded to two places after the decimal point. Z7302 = 7334.14 angstrom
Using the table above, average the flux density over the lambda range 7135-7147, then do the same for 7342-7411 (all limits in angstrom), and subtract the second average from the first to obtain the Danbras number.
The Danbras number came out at -2.1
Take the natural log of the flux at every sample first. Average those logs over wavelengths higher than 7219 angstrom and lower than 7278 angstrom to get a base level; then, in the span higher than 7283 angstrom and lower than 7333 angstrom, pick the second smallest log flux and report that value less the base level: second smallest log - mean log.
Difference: -0.045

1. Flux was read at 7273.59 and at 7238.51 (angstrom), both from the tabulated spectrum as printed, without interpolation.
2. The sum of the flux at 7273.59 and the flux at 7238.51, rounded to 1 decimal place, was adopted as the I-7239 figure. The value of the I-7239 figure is 35.6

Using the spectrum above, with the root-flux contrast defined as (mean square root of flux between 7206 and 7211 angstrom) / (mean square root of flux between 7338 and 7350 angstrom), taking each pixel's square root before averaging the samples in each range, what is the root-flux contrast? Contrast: 0.96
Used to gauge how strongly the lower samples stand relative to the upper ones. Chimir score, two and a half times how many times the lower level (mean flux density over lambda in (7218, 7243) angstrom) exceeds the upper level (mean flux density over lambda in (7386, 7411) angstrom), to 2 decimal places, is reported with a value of 2.32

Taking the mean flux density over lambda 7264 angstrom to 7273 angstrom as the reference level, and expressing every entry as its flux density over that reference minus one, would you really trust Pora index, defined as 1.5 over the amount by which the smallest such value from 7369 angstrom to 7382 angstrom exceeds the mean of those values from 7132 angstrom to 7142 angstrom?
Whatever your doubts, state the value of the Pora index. 15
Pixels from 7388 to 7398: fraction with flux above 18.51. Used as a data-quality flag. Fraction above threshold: 0.67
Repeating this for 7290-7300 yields 0.33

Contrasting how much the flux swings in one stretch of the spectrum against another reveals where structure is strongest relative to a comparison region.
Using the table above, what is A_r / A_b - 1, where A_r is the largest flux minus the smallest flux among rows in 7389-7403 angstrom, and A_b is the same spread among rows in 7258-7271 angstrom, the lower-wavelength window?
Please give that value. 0.12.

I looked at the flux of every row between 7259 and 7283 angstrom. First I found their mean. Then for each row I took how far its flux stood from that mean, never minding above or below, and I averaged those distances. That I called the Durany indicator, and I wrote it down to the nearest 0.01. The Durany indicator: 0.37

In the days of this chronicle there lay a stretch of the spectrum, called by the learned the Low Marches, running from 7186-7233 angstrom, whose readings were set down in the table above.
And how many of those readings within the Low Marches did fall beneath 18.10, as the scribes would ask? 26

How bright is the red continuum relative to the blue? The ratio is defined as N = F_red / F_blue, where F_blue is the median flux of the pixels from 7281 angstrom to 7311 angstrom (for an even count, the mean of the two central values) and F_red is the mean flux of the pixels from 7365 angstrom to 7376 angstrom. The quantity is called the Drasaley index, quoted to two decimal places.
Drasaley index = 1.03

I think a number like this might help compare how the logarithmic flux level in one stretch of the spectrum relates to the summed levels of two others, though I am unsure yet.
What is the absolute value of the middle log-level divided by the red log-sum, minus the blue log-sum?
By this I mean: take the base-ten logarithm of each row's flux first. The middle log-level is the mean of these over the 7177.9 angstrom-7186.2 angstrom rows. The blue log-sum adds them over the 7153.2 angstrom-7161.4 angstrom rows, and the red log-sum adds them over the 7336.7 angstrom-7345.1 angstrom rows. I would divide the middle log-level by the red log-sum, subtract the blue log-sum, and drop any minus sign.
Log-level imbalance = 5.93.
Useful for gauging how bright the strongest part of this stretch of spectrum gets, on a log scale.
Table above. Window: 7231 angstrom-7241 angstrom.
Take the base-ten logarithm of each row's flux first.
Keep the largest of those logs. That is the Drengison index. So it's 1.248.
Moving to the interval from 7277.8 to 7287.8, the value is 1.249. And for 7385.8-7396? 1.286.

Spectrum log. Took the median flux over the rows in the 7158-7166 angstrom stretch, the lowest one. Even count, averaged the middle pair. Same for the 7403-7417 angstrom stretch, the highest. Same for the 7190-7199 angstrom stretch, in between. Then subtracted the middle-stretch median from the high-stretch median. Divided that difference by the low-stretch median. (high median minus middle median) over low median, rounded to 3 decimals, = 0.103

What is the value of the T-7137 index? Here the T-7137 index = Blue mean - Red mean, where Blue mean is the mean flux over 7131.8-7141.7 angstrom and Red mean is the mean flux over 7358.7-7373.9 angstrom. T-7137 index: -2.1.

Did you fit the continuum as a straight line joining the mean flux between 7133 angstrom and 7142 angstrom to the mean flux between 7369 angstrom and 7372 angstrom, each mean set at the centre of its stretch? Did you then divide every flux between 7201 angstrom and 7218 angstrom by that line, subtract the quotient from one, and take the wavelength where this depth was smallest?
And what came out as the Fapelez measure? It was 7215.21 angstrom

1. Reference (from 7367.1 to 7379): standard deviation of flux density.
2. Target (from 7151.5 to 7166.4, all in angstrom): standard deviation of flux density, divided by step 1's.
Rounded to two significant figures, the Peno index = 1.2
